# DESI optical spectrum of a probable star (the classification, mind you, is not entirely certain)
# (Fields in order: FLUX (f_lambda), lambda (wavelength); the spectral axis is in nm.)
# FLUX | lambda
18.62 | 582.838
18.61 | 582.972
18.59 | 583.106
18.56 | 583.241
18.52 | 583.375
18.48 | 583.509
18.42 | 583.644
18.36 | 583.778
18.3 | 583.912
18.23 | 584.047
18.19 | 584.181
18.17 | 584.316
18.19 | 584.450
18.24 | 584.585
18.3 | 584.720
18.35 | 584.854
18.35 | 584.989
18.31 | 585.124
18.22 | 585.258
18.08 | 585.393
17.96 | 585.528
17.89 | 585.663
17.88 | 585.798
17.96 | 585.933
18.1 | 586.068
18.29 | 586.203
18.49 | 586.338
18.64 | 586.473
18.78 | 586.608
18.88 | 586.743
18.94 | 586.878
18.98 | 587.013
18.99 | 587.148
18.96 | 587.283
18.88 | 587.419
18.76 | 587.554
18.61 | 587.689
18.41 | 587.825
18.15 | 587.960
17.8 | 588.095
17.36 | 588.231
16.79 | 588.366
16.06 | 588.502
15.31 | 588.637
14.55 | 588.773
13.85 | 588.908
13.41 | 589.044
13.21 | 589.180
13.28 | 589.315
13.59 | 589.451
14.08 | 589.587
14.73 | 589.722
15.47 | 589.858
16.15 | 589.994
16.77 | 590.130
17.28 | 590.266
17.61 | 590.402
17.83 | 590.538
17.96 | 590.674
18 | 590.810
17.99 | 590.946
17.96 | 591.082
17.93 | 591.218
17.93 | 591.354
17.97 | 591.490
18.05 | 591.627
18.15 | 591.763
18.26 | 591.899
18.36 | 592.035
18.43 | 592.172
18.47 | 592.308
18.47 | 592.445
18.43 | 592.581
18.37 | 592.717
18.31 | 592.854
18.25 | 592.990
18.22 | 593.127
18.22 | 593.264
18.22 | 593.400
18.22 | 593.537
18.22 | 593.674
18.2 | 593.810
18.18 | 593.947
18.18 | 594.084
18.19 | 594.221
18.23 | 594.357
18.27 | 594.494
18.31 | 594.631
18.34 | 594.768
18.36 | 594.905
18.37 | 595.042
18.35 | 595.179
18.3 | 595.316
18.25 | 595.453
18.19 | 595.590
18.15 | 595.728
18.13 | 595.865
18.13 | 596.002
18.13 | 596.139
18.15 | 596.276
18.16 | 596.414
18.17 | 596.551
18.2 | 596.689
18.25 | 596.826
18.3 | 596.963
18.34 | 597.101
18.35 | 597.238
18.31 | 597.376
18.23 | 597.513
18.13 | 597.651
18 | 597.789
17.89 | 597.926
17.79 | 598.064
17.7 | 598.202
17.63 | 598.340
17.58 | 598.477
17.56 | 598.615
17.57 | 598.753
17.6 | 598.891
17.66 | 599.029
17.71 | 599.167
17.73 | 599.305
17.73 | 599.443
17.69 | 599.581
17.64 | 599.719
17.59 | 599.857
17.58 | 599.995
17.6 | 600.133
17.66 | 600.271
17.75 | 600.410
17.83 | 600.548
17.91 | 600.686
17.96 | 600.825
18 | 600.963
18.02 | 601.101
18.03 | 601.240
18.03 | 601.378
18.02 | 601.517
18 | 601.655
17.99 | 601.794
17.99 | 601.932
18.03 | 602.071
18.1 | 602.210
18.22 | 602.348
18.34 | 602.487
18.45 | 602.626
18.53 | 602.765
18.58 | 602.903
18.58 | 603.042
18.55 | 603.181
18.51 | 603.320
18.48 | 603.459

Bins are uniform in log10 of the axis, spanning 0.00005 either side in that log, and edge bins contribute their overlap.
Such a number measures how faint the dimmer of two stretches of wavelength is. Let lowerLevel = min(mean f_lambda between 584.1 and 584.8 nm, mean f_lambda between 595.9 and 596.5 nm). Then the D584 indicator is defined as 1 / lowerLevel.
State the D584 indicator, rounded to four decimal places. 0.0551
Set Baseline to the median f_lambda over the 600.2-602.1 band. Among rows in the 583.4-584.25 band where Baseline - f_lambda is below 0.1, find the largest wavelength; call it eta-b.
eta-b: 584.181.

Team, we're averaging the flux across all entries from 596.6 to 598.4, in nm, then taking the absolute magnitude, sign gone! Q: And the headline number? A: 18.1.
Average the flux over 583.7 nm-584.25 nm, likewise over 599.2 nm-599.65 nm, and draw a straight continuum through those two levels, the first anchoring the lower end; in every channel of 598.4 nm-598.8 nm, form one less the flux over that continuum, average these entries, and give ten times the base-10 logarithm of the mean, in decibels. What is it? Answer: -20.0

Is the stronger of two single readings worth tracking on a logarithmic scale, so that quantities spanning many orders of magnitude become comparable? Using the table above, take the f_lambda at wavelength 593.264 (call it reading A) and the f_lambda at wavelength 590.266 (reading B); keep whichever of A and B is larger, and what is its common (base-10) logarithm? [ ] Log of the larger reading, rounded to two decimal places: 1.26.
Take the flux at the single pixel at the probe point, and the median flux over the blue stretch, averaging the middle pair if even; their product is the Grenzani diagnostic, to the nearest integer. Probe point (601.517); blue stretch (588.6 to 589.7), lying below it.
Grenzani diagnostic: 247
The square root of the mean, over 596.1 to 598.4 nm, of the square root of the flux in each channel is 2.06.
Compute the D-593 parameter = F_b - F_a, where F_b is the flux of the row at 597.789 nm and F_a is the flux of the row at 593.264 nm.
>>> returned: -0.22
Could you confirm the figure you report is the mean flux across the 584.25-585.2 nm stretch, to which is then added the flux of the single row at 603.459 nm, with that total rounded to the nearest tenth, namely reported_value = 36.8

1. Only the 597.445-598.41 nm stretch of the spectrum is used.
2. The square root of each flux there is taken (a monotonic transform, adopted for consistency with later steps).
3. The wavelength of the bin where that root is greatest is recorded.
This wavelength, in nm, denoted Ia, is 597.513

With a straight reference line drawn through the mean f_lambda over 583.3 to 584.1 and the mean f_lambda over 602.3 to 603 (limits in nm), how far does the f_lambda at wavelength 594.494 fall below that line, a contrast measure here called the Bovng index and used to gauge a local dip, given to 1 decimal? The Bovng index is 0.1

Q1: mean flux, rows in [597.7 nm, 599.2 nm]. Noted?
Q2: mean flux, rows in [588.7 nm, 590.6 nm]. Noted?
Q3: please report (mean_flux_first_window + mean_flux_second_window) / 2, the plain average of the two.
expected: 16.4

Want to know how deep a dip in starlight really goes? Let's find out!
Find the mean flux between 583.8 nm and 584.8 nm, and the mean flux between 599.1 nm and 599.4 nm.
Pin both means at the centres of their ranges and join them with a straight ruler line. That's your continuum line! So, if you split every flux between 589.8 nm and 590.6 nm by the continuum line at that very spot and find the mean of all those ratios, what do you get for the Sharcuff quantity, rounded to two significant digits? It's 0.93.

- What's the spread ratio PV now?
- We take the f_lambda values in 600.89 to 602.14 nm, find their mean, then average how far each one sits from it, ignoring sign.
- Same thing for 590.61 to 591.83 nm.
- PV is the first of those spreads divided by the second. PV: 0.31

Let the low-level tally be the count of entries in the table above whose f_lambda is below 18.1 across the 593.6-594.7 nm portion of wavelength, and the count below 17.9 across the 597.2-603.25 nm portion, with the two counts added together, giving 20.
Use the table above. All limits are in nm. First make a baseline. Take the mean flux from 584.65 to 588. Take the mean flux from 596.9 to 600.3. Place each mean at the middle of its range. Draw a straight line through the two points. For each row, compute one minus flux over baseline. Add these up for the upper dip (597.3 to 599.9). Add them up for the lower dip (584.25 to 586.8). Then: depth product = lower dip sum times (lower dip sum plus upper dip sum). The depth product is 0.1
